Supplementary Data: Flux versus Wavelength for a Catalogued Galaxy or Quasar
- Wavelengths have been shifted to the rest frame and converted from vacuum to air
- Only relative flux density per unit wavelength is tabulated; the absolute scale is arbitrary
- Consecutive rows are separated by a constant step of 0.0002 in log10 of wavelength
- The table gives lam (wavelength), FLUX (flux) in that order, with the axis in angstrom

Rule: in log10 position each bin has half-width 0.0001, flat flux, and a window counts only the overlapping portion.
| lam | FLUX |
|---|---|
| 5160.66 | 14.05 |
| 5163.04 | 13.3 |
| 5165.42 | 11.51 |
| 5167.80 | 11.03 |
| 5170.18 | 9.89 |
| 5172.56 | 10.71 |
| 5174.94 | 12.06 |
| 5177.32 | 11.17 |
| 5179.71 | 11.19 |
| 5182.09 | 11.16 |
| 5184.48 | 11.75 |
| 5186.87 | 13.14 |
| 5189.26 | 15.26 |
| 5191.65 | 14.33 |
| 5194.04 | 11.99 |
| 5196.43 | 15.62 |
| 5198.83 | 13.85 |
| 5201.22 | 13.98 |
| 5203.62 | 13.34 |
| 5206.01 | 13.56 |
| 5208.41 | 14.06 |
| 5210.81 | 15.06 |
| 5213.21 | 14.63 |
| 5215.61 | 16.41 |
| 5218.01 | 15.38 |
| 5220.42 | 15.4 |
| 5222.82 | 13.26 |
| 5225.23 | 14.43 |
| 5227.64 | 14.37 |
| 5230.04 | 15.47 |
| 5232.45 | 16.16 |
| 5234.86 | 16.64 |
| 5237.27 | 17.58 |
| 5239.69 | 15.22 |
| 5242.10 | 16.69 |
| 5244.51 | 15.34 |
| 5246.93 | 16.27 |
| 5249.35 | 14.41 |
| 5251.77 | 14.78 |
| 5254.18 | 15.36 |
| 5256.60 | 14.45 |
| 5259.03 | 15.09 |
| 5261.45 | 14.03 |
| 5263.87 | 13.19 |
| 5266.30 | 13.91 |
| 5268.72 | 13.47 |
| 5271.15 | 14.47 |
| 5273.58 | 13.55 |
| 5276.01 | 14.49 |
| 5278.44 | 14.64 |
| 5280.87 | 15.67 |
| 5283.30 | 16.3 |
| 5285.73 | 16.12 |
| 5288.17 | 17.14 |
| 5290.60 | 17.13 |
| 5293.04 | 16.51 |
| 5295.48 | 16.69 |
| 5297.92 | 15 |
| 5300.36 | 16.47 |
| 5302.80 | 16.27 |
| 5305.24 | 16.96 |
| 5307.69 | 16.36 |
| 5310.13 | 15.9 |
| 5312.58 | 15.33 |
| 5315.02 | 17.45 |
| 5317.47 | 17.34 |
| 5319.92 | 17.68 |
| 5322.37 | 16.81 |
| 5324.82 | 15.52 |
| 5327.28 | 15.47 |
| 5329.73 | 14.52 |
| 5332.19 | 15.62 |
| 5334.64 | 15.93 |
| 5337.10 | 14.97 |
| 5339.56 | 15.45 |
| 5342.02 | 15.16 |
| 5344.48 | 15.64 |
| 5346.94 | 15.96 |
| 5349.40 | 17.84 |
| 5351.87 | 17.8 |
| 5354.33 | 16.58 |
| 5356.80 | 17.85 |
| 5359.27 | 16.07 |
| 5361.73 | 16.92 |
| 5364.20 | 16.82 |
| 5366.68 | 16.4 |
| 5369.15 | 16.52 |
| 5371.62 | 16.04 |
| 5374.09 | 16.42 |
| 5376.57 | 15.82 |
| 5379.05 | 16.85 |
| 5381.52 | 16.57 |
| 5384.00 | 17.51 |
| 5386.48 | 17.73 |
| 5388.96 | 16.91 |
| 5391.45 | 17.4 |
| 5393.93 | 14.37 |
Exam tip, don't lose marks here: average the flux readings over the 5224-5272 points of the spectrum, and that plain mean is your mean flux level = 15.1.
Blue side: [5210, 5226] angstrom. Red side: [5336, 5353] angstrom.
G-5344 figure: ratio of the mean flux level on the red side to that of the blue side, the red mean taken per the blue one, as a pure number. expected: 1.08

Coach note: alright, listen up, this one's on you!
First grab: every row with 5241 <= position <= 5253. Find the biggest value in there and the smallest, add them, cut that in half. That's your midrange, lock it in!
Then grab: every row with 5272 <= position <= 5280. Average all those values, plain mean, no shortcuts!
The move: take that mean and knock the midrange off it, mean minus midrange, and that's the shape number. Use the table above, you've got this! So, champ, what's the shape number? -1.3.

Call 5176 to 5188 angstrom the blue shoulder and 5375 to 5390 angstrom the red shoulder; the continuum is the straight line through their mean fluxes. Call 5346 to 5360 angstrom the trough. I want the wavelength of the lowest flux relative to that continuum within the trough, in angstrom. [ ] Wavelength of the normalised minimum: 5359.27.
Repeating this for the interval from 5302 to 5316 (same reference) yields 5312.58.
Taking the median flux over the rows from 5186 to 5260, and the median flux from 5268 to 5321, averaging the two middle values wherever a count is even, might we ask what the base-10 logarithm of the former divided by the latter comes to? -0.034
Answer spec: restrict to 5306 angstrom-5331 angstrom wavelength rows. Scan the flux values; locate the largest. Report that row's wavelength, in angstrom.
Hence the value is 5319.92 angstrom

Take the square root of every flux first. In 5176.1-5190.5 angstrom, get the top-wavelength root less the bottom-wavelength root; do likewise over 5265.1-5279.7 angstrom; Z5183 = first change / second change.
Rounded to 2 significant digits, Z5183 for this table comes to 5.8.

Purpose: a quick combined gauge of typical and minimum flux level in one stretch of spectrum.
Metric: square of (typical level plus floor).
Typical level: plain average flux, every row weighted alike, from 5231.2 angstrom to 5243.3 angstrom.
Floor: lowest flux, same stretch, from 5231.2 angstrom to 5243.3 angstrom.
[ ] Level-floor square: 1003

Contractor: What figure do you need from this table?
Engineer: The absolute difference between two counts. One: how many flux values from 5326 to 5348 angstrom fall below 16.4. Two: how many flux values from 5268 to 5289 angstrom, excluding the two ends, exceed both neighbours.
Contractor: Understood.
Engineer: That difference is 7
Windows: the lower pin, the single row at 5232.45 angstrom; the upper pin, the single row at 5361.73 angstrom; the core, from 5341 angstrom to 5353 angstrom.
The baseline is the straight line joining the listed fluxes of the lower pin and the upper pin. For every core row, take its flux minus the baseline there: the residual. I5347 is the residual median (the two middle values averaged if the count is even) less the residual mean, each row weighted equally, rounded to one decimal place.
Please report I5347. -0.5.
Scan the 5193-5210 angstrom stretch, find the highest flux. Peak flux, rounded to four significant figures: 15.62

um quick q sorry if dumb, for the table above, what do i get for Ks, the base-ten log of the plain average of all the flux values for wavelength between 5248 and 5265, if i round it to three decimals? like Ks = 1.161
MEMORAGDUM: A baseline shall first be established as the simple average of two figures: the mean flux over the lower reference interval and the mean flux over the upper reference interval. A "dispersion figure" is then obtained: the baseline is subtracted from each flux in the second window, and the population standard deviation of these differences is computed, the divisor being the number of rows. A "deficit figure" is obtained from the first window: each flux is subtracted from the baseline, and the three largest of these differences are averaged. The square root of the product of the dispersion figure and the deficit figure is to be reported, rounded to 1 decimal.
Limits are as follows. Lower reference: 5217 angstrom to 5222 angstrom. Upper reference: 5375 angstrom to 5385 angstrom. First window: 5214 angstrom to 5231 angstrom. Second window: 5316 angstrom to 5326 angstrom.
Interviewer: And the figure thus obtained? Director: 1.3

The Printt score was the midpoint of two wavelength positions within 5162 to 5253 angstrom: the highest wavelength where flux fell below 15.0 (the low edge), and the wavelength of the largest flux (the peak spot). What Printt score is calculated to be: 5244.5 angstrom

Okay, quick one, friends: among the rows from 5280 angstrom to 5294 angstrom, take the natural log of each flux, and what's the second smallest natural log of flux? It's 2.78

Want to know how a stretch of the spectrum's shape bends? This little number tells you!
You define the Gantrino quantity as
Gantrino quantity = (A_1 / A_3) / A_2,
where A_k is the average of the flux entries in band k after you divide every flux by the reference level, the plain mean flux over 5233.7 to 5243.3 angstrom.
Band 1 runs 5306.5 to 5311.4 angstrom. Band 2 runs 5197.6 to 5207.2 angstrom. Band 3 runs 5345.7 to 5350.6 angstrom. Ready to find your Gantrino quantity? 1.15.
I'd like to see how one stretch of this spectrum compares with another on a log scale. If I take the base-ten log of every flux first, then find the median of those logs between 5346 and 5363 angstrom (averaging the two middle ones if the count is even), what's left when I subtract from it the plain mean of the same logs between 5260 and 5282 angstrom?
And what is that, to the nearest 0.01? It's 0.08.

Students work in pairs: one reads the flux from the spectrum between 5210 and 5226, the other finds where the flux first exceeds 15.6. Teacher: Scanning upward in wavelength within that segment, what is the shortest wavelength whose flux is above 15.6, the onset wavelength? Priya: 5215.61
